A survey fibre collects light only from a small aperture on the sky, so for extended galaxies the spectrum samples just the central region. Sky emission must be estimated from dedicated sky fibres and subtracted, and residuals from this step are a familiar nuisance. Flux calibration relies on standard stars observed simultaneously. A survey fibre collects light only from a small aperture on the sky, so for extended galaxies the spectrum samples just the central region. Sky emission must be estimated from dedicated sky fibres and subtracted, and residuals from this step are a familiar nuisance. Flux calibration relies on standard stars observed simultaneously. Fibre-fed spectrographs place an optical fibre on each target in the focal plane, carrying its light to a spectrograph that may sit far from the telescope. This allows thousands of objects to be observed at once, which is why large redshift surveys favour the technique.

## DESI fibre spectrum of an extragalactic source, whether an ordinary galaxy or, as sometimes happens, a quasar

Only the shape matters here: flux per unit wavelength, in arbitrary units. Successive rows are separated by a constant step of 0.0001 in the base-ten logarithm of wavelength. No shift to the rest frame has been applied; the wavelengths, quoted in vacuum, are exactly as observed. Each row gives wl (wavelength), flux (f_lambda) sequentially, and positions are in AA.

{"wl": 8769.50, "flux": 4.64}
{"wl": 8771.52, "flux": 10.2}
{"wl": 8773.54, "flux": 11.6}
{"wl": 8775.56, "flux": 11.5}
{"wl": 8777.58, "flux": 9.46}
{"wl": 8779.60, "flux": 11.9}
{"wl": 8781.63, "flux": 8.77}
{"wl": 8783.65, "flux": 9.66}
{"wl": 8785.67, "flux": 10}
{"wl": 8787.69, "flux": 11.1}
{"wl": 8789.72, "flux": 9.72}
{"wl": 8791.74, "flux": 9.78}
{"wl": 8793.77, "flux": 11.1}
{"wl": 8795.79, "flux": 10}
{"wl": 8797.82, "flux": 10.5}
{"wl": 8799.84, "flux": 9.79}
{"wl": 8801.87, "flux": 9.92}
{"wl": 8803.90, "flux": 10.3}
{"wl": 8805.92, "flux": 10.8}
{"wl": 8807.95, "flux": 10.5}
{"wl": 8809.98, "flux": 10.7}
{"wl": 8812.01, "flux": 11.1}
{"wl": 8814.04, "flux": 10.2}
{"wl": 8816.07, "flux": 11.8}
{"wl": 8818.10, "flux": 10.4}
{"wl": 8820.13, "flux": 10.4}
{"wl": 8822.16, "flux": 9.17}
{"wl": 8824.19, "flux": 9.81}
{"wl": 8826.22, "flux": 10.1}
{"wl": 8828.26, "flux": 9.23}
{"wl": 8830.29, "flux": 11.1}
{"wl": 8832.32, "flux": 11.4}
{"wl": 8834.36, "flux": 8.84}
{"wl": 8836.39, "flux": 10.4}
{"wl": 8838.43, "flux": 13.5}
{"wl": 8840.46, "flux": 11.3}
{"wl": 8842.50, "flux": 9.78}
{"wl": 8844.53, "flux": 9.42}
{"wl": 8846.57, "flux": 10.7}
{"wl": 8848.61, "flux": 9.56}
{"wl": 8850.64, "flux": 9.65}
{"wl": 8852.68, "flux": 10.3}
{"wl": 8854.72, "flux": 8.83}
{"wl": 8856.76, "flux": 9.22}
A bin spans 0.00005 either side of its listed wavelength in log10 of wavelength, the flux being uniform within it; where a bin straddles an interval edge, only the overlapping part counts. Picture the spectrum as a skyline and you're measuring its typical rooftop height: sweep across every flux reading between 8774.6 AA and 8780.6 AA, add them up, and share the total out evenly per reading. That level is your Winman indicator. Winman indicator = 11.0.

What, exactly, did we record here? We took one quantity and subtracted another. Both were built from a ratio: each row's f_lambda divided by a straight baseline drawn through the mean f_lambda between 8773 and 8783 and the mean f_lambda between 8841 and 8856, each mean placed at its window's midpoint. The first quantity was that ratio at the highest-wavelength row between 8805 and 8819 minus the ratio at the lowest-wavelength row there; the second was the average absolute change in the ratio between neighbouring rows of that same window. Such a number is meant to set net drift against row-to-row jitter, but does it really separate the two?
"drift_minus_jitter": -0.10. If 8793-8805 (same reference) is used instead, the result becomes -0.12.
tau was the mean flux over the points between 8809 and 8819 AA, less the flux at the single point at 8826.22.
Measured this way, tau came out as 0.74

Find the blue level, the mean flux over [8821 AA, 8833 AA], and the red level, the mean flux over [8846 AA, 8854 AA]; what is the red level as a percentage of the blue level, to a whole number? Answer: 99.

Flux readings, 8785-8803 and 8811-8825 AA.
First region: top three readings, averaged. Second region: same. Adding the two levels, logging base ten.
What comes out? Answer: 1.342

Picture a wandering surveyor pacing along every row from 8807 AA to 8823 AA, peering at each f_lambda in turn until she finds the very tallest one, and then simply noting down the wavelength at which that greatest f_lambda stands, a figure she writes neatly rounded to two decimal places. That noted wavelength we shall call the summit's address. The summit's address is 8816.07 AA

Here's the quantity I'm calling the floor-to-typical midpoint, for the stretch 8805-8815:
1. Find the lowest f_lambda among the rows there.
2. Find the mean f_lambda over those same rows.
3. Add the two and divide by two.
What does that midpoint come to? 10.43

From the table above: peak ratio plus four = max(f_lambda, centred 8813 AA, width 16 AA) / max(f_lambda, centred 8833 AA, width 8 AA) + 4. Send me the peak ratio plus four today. 5.04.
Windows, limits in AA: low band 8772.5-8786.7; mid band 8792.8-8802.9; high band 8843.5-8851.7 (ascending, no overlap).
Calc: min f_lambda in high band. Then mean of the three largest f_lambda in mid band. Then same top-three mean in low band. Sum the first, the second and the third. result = 31.6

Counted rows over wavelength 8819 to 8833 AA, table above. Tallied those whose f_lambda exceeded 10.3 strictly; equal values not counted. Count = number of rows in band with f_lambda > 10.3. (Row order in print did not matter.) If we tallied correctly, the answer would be 3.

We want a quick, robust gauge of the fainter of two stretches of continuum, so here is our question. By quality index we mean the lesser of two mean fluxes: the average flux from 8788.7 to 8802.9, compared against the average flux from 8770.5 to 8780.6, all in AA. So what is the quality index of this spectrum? 10.1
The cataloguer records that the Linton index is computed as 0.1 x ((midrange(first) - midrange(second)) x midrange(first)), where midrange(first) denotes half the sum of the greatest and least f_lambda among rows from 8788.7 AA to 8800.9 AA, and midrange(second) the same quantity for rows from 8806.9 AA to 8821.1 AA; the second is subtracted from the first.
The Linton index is -0.6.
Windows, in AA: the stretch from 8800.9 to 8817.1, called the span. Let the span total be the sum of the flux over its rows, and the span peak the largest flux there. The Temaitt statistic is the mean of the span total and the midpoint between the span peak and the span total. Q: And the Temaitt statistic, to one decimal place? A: 66.9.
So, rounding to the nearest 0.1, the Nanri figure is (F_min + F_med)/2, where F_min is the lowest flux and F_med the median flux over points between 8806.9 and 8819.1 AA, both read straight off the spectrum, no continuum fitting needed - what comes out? 10.4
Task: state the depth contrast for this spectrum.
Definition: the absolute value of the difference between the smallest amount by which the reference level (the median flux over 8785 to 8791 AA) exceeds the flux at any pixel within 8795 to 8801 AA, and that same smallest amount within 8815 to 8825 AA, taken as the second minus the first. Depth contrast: 1.3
